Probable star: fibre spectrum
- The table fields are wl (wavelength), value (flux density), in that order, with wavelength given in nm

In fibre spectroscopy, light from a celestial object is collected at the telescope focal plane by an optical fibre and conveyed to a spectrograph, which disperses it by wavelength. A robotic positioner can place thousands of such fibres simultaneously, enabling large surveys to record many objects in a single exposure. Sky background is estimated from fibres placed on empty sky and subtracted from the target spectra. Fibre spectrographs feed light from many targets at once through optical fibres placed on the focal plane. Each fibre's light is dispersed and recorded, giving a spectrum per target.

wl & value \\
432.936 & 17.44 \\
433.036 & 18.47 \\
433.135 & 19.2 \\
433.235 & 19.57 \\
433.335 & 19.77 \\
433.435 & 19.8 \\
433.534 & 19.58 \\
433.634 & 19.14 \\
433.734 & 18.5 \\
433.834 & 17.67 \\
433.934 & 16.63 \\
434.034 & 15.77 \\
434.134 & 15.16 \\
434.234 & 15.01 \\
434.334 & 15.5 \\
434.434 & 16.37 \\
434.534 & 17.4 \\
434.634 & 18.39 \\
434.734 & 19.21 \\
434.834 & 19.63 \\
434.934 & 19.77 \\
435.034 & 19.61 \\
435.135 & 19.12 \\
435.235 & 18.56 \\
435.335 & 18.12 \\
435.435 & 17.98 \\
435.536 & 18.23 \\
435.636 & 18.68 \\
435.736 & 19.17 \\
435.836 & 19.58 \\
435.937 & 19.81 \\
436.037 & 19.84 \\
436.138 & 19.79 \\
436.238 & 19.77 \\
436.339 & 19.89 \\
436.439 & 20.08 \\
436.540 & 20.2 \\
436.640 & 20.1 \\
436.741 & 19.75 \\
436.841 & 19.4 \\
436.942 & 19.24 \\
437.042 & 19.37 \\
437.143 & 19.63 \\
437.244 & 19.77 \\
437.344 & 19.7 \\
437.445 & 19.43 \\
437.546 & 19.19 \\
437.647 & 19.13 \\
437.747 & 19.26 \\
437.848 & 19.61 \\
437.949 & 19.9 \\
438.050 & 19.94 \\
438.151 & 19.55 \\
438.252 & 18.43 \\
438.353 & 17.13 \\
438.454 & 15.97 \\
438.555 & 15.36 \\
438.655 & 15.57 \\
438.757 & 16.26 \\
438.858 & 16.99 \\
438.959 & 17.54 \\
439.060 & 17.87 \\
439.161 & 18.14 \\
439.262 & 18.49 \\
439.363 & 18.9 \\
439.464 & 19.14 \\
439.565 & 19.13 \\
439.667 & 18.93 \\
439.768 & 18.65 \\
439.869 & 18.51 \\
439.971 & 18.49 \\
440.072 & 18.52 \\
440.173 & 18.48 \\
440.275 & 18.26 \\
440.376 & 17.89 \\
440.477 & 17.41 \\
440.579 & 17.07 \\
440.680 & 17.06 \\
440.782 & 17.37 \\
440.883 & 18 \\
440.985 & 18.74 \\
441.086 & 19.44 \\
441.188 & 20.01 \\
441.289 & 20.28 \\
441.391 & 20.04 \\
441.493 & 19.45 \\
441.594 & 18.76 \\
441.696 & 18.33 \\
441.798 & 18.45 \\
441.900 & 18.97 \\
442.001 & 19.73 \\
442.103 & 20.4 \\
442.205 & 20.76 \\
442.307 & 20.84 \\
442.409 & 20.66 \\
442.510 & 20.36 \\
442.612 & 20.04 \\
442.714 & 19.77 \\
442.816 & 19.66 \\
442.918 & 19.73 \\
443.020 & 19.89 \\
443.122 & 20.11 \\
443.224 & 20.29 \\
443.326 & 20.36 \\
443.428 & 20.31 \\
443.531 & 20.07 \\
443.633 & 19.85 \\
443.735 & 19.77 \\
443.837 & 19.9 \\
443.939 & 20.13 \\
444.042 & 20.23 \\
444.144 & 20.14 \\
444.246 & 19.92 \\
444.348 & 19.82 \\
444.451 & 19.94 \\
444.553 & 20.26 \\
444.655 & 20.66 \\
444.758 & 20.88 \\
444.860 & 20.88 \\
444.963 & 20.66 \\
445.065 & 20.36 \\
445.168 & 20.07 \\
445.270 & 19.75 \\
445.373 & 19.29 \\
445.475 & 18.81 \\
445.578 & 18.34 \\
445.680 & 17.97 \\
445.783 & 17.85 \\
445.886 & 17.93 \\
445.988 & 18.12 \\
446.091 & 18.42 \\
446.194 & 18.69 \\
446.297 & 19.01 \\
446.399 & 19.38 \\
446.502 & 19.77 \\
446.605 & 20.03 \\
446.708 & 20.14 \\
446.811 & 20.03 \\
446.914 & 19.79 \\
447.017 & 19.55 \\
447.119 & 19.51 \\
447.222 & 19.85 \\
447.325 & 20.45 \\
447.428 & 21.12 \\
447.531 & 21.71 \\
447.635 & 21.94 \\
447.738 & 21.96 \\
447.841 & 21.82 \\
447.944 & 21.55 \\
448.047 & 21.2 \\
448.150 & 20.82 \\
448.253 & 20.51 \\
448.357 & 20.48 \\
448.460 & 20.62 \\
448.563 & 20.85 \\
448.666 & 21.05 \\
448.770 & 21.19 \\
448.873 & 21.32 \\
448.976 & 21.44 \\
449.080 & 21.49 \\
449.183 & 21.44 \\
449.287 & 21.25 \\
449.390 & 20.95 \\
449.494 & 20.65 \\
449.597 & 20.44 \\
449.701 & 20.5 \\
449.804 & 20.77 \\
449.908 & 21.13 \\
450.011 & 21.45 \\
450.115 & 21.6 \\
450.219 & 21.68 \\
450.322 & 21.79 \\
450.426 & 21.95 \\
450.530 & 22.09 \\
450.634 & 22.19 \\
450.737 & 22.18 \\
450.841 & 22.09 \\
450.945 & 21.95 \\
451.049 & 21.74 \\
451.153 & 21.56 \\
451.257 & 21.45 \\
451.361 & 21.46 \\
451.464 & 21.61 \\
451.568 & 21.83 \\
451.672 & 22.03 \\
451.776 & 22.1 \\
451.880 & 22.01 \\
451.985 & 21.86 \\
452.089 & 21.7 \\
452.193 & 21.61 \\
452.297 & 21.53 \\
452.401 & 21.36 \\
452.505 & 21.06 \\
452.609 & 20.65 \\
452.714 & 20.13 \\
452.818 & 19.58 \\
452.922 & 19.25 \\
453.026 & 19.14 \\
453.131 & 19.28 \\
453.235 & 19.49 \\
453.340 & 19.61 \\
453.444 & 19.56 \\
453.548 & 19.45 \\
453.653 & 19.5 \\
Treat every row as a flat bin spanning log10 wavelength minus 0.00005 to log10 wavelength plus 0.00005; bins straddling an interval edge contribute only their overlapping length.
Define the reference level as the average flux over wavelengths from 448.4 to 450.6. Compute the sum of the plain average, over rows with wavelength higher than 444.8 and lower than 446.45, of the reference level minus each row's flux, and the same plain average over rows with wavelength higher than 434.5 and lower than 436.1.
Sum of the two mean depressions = 4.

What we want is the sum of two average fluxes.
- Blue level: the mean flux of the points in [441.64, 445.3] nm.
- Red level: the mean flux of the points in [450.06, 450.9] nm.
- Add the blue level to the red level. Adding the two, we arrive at 42.0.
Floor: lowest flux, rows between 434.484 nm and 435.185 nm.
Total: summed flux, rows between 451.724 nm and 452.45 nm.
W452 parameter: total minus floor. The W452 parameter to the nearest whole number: 135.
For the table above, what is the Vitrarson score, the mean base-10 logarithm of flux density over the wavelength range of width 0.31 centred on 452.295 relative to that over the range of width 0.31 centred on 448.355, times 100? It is 102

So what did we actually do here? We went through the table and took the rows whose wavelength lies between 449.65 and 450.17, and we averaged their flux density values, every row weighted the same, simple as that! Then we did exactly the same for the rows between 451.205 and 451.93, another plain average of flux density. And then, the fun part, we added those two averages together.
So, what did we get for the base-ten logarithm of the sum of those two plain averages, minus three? -1.37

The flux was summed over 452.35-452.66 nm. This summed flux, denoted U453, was 63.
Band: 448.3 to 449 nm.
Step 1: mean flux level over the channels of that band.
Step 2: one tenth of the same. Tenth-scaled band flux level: 2.10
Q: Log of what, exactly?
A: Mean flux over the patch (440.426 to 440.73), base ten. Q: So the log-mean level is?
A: 1.24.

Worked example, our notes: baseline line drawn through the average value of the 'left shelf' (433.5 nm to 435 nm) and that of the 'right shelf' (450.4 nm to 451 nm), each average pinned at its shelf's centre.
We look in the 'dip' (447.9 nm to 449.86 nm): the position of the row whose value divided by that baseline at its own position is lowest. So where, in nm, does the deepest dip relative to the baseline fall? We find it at 449.597 nm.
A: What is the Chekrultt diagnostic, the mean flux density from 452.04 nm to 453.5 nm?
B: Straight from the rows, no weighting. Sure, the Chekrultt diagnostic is 20.3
